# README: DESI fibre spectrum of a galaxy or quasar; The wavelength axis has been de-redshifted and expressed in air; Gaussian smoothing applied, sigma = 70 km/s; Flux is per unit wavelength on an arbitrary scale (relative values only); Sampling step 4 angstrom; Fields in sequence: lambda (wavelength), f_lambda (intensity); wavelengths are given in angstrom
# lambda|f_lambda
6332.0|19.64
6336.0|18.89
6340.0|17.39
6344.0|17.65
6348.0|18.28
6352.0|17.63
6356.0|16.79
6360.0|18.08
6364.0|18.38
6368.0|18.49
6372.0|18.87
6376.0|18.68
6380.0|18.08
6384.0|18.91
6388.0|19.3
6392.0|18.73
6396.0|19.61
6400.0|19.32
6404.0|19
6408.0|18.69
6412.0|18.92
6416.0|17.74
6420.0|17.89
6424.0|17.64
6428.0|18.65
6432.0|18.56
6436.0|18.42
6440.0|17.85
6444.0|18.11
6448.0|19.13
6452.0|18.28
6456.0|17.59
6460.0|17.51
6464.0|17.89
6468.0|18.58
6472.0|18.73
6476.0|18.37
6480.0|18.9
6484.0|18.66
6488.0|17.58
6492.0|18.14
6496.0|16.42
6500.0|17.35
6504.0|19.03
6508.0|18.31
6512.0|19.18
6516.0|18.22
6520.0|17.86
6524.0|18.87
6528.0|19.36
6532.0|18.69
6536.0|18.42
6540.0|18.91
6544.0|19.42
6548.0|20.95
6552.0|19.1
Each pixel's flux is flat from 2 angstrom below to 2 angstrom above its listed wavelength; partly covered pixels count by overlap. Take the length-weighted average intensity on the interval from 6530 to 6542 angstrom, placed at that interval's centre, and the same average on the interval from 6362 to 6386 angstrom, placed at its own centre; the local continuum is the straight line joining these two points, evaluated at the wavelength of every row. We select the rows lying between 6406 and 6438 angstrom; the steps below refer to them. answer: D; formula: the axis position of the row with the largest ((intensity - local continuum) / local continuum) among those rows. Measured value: 6412.0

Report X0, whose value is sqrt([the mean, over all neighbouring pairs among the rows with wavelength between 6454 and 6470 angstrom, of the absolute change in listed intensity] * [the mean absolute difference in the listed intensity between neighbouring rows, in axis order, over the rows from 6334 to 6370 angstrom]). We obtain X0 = 0.52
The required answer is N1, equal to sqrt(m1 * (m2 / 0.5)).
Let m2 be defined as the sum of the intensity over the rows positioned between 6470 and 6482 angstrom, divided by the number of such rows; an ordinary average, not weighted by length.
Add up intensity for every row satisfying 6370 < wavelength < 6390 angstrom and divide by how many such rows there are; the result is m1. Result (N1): 26.5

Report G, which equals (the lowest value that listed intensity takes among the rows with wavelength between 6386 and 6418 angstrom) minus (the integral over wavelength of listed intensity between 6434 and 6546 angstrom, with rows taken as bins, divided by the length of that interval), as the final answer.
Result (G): -0.6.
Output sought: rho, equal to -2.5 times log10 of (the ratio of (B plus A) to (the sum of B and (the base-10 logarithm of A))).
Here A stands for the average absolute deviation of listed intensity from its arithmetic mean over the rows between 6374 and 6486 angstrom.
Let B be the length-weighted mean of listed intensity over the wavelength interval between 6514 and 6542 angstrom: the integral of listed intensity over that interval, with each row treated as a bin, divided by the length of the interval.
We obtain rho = -0.0464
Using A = 0.466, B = 18.6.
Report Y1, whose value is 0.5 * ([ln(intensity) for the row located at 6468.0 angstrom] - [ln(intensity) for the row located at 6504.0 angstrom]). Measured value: -0.012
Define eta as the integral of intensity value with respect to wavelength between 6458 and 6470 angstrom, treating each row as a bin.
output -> 216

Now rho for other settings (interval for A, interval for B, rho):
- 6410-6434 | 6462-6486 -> -0.0466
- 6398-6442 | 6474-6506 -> -0.0478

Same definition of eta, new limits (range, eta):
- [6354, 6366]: 213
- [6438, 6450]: 220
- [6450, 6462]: 214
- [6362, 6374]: 223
